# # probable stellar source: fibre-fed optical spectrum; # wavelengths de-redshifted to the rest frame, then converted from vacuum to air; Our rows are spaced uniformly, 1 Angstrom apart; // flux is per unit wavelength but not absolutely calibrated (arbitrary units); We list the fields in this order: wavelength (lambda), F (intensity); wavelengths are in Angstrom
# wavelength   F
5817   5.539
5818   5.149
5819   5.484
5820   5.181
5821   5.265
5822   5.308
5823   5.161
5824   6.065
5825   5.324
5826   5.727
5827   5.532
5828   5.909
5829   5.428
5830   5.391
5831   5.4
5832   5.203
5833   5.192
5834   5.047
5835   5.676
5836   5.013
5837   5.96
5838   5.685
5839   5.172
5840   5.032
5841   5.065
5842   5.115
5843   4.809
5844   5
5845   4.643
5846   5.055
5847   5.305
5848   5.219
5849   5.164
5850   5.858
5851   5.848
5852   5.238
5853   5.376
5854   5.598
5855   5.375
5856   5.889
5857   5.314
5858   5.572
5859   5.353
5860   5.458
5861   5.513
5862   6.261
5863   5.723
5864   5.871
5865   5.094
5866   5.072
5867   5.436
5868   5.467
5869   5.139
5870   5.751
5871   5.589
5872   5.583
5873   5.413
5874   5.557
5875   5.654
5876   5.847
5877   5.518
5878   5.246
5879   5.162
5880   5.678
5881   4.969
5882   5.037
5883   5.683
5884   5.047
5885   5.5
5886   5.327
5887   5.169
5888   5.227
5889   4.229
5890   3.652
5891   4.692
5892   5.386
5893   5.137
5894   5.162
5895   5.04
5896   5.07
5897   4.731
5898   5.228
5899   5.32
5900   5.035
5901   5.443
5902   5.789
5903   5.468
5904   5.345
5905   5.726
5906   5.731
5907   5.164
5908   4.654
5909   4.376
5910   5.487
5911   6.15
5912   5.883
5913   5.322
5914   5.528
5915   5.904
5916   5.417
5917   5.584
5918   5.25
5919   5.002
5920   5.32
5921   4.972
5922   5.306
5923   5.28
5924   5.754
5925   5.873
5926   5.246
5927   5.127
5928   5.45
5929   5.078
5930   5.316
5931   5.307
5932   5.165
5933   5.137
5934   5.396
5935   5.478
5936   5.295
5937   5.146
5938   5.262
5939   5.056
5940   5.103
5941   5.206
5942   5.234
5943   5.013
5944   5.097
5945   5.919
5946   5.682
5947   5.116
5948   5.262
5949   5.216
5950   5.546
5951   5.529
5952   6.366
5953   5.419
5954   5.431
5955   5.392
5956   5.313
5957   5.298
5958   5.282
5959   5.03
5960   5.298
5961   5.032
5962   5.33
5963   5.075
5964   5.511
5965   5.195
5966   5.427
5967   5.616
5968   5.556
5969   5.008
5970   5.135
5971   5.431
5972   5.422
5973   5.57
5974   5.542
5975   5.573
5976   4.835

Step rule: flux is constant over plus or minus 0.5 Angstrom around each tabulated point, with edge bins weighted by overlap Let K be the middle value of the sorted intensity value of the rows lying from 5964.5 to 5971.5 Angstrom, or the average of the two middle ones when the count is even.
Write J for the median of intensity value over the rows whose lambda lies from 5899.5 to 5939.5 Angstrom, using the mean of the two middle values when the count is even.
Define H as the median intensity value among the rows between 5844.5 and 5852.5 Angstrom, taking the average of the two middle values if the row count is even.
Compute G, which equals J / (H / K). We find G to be 5.52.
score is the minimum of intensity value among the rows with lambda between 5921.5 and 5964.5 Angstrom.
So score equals 5.013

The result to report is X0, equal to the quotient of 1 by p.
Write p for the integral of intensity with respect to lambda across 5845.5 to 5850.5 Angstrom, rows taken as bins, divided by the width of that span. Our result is 0.188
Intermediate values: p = 5.32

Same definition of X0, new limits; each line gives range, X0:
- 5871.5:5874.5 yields 0.181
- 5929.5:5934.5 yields 0.190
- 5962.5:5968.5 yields 0.185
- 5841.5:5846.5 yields 0.203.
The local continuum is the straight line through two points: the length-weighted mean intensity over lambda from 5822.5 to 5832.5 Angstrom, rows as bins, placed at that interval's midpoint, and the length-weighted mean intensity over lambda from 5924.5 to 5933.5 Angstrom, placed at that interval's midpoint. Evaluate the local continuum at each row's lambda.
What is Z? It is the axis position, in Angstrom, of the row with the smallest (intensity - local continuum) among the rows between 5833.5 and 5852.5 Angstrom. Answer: 5845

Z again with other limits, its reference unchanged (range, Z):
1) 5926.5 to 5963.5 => 5943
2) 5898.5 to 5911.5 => 5909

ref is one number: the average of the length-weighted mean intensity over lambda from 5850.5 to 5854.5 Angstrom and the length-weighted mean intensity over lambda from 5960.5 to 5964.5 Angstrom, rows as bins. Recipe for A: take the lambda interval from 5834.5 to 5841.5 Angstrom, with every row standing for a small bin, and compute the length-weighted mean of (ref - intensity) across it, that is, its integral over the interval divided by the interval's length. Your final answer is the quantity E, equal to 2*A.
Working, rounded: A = 0.00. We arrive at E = 0.01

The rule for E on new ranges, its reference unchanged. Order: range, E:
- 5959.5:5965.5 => 0.27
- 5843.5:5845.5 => 1.11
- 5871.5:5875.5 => -0.35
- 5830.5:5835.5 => 0.14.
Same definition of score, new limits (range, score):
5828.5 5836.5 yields 5.013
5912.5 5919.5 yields 5.002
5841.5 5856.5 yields 4.643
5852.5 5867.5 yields 5.072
